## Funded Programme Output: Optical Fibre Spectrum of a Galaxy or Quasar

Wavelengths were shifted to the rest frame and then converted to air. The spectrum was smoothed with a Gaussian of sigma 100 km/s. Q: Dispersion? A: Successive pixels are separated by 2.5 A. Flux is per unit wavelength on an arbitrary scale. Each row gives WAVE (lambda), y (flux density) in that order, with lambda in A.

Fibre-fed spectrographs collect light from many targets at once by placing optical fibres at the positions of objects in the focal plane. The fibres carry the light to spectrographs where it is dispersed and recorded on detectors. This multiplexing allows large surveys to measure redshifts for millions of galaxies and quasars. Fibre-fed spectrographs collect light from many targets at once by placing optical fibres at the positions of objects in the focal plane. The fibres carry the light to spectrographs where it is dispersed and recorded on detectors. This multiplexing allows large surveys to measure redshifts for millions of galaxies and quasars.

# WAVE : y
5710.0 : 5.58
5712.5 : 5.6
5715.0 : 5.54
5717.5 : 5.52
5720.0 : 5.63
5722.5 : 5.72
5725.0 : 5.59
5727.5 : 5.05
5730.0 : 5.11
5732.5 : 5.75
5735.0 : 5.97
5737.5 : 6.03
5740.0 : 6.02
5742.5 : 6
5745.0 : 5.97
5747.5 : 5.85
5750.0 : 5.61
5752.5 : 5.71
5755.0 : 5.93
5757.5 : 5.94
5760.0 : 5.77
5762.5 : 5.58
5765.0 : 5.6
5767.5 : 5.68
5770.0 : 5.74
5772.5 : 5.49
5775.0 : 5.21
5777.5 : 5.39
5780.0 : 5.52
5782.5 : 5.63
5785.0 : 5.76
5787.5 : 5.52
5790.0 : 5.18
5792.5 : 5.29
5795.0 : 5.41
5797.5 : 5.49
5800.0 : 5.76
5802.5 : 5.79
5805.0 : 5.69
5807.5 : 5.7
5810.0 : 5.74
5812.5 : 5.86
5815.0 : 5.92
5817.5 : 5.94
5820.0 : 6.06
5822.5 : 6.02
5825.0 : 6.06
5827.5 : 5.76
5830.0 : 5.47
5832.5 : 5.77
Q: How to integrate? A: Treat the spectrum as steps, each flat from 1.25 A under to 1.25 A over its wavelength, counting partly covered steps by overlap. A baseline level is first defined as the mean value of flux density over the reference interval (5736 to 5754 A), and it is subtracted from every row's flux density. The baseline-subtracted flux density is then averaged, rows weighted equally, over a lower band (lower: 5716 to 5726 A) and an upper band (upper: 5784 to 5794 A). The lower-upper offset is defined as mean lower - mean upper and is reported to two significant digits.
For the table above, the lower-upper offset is 0.18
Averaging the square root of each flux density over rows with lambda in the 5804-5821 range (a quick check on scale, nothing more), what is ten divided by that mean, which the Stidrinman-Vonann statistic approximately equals 4.14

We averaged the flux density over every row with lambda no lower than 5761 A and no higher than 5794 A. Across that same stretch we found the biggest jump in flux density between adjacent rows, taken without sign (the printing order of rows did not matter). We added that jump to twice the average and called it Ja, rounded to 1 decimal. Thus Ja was 11.4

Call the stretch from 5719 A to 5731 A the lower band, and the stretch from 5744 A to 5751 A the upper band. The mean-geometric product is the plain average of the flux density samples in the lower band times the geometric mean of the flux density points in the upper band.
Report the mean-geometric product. 31.5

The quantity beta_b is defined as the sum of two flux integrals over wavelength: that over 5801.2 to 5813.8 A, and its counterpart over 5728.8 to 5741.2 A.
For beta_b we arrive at 144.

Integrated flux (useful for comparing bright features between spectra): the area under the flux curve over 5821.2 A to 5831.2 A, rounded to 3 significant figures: 58.3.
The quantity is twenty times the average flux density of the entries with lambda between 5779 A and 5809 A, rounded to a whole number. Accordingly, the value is 111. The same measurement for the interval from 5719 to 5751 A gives 114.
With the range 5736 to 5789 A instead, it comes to 114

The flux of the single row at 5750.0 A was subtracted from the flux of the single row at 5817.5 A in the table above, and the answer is 0.33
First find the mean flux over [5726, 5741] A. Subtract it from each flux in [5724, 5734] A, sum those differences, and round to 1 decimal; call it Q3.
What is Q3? -1.1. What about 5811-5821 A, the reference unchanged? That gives 1.2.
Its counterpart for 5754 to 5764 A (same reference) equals 0.6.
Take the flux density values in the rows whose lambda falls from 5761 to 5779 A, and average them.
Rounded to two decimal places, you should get 5.53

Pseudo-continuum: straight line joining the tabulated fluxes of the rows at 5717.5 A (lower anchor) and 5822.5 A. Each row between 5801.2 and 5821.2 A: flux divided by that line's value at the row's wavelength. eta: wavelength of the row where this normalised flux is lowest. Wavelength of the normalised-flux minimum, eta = 5807.5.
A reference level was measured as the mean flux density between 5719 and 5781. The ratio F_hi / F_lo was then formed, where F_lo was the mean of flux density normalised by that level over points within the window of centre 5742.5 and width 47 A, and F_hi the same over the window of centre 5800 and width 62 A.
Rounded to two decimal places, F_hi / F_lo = 0.99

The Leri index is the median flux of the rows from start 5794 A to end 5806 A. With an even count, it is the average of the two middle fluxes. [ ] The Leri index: 5.7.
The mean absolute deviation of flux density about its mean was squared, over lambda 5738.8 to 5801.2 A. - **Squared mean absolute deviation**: 0.038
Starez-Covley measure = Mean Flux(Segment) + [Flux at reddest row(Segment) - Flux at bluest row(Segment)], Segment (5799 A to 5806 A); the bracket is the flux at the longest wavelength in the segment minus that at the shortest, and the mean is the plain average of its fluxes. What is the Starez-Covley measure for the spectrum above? 5.7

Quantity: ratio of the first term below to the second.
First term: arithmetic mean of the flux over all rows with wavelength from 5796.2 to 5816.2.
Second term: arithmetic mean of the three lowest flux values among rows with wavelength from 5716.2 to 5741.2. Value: 1.10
